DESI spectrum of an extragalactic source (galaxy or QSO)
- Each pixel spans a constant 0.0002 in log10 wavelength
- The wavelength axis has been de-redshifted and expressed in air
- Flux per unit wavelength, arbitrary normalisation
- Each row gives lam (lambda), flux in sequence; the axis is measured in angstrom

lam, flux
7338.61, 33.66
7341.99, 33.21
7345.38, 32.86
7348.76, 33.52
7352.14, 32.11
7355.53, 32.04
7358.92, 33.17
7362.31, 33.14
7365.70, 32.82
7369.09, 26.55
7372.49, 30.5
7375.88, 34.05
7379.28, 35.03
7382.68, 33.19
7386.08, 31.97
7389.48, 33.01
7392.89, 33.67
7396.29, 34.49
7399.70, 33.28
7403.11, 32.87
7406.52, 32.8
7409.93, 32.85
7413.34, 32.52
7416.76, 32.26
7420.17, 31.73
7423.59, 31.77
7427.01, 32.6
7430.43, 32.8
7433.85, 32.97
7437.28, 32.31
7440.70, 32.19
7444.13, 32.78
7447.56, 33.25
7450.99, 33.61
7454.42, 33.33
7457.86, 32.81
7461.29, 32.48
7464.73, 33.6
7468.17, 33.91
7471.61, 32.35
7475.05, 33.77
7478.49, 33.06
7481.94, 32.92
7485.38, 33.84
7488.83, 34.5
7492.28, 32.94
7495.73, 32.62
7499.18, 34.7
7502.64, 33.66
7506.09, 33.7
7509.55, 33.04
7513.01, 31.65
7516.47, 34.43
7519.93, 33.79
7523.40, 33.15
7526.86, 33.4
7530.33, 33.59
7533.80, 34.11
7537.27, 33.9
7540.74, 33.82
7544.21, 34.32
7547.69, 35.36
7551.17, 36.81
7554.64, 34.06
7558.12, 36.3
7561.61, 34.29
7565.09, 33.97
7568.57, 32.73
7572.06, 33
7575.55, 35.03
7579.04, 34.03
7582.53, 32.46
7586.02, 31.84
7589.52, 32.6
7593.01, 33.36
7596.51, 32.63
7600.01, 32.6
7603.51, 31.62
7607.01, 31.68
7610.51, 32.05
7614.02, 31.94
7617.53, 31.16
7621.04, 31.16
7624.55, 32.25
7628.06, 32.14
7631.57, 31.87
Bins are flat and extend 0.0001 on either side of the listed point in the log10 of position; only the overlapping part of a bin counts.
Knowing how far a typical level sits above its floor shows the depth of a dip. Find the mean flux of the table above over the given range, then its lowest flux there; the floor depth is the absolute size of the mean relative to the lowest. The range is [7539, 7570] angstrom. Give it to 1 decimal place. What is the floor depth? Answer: 1.9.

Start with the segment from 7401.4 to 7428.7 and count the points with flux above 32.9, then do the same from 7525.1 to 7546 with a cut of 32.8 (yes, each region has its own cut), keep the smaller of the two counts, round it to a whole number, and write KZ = 0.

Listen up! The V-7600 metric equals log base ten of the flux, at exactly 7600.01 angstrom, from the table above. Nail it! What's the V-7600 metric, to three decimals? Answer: 1.513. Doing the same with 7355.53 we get 1.506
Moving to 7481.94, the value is 1.517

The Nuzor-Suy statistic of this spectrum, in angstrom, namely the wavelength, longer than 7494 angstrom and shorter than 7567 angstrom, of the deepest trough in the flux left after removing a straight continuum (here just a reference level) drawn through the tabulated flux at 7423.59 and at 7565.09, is 7513.01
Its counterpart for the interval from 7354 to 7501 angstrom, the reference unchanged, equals 7369.09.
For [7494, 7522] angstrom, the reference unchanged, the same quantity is 7513.01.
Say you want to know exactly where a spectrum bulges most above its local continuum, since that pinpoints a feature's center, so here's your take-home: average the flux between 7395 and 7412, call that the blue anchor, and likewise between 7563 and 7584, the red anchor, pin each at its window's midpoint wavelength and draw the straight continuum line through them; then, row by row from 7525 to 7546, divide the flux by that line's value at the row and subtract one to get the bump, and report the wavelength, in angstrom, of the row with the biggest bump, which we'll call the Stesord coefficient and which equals 7544.21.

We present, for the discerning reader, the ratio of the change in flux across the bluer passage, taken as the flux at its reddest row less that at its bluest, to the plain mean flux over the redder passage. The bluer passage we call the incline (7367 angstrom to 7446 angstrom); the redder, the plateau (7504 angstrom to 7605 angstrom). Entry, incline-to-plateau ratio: 0.19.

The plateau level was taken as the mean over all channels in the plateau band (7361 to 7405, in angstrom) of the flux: 32.7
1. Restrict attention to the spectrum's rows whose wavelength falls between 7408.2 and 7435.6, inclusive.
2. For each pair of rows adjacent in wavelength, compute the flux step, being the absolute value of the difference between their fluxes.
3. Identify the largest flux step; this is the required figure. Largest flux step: 0.8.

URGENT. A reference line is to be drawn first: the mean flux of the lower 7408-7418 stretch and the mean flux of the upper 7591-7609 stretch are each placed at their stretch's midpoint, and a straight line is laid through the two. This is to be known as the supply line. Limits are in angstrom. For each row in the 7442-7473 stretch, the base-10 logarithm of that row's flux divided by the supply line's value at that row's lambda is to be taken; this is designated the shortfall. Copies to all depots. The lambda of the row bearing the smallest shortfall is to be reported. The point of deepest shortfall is 7471.61 angstrom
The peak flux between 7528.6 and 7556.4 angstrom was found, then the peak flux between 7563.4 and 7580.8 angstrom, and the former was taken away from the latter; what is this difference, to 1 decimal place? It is -1.8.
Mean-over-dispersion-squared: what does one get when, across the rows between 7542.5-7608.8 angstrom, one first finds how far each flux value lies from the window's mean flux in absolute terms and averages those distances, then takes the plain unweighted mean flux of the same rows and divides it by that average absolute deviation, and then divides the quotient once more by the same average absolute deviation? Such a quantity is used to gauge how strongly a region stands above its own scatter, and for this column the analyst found 22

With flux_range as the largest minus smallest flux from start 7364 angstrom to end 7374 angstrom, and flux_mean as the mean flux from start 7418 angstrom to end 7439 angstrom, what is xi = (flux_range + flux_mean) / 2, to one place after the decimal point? 19.3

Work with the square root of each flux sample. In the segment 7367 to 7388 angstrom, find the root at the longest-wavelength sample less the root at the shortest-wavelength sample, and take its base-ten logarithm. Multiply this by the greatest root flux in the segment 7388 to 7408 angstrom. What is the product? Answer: -1.8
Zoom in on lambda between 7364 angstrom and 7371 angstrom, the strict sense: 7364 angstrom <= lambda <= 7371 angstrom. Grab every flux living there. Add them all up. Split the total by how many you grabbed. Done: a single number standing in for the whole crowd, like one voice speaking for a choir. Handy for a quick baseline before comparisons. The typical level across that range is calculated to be 29.7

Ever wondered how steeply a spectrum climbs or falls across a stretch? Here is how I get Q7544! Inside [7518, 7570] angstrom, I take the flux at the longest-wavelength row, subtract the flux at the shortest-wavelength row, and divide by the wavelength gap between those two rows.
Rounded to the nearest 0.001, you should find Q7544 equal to -0.022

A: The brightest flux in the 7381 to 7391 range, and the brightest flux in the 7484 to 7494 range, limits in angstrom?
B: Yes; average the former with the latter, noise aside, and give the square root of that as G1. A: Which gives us 5.82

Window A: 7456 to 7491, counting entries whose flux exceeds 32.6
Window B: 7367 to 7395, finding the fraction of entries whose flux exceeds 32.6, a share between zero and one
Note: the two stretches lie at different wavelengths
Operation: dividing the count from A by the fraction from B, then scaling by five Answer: 64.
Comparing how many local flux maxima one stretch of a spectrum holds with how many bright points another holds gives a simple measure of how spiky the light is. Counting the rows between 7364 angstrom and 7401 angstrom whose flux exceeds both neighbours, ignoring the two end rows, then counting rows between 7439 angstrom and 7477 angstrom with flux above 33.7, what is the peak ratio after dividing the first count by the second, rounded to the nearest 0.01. 1.00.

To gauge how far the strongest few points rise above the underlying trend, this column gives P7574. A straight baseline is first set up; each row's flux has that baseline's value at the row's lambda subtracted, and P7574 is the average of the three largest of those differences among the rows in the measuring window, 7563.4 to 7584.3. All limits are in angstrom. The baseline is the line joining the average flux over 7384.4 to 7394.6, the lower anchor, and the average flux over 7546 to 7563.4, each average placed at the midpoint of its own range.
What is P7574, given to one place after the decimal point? -1.3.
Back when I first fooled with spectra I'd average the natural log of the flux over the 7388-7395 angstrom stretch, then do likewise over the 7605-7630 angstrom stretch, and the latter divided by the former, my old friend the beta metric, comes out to 0.99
